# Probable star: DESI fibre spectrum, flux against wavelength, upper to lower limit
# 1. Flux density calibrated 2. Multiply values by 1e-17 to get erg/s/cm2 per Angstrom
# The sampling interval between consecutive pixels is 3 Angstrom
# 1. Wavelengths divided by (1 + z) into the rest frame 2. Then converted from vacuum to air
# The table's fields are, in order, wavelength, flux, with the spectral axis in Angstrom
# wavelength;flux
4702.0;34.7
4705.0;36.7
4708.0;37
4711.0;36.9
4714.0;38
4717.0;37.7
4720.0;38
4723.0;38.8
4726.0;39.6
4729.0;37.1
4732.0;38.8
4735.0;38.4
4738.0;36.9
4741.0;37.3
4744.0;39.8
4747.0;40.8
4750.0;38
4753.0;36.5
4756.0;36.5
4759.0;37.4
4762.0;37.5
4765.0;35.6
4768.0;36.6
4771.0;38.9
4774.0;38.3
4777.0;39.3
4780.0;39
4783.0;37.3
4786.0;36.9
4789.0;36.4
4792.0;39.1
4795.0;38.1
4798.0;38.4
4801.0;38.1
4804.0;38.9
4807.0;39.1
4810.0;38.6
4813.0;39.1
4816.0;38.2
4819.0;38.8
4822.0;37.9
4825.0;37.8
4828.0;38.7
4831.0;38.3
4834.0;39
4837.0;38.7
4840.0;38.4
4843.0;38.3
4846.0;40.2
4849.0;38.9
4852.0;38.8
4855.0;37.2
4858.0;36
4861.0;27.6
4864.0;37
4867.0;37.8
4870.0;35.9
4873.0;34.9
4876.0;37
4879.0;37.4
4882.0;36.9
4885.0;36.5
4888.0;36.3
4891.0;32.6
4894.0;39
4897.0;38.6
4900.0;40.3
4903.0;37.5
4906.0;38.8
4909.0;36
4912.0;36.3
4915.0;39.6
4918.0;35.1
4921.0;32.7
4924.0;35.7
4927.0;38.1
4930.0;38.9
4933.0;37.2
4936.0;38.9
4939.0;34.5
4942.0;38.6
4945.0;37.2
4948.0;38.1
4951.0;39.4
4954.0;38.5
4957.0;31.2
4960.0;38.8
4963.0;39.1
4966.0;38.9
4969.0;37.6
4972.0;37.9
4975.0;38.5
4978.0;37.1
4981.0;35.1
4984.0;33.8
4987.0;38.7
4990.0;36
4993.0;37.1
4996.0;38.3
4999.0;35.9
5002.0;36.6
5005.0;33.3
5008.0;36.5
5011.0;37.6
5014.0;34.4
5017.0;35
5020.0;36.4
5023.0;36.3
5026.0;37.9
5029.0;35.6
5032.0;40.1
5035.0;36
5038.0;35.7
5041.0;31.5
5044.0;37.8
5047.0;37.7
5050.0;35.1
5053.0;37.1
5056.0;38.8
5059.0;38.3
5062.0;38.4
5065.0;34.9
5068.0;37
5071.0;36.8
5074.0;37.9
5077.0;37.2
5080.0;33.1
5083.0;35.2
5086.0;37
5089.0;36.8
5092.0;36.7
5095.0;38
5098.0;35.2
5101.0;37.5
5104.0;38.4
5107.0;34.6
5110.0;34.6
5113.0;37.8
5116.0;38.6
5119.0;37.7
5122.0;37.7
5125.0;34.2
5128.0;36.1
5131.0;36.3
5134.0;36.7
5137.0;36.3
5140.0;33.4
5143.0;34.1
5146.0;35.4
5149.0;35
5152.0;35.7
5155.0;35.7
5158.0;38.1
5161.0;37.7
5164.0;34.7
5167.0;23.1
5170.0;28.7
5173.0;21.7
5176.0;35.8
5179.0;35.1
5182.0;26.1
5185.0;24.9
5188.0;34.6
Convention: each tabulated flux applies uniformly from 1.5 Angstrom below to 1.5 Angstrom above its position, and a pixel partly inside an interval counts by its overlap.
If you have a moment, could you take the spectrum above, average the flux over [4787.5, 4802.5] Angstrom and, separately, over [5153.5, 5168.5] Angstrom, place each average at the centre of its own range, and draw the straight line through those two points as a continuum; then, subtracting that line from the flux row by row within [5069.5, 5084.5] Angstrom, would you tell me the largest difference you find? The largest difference 3.1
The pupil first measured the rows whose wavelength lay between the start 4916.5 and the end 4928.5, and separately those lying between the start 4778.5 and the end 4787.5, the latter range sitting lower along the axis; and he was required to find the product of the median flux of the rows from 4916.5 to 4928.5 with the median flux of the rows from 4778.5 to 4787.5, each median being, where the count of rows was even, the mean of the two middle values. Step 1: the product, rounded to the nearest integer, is 1320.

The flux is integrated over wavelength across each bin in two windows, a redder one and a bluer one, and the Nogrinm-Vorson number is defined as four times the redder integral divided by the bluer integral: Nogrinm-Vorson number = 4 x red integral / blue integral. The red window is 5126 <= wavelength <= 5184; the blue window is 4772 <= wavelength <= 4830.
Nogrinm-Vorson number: 3.49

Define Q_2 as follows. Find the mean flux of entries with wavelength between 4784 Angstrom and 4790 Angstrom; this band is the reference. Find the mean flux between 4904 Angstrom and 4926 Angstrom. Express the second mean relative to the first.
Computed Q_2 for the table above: 0.99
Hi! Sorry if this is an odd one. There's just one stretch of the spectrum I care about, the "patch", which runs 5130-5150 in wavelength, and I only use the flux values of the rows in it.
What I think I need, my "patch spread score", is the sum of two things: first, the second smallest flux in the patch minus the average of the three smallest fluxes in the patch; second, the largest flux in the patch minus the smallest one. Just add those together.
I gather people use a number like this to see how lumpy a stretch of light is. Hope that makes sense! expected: 3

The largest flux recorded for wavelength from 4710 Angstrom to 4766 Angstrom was 40.8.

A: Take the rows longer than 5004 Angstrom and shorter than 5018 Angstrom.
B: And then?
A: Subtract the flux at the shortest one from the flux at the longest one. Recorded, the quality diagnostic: 1.7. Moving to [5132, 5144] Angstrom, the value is -2.6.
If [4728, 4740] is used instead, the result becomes -0.2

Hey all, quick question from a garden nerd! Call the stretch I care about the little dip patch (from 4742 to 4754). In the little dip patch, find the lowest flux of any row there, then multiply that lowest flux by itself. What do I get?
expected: 1332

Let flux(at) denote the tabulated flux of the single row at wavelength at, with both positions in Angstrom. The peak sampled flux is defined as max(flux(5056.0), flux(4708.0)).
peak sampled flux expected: 38.8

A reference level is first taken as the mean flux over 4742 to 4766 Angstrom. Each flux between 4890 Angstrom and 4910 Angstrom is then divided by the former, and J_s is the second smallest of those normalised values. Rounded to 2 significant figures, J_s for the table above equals 0.95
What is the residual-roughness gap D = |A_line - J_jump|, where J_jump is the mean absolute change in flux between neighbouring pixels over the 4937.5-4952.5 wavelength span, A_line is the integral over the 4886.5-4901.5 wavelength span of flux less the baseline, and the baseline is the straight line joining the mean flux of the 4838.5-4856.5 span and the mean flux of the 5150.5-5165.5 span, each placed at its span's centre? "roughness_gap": 16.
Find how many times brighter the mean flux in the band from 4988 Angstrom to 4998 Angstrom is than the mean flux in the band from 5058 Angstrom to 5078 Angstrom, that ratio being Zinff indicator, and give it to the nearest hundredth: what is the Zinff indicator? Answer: 1.00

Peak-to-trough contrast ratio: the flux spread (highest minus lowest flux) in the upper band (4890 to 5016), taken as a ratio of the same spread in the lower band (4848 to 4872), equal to 0.81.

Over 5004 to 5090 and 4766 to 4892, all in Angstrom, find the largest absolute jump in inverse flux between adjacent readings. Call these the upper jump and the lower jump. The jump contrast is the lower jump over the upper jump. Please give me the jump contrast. 1.7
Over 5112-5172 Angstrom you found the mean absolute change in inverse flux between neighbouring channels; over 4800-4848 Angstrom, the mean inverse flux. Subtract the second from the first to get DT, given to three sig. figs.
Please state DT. -0.0239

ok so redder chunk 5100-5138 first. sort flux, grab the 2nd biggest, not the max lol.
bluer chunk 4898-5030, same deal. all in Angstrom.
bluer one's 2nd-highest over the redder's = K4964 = 1.03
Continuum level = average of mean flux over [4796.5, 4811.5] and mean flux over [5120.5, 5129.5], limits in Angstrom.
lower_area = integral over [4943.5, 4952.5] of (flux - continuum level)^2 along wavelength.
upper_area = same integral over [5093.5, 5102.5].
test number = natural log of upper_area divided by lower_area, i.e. 0.0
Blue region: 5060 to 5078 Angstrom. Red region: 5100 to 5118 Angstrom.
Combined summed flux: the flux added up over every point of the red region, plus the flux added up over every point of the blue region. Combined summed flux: 444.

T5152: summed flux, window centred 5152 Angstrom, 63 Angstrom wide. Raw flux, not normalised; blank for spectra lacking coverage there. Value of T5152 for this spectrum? 708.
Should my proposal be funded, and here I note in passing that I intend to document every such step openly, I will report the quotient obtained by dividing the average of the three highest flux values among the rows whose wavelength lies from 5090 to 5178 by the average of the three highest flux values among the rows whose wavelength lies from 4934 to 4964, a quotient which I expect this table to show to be 0.980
